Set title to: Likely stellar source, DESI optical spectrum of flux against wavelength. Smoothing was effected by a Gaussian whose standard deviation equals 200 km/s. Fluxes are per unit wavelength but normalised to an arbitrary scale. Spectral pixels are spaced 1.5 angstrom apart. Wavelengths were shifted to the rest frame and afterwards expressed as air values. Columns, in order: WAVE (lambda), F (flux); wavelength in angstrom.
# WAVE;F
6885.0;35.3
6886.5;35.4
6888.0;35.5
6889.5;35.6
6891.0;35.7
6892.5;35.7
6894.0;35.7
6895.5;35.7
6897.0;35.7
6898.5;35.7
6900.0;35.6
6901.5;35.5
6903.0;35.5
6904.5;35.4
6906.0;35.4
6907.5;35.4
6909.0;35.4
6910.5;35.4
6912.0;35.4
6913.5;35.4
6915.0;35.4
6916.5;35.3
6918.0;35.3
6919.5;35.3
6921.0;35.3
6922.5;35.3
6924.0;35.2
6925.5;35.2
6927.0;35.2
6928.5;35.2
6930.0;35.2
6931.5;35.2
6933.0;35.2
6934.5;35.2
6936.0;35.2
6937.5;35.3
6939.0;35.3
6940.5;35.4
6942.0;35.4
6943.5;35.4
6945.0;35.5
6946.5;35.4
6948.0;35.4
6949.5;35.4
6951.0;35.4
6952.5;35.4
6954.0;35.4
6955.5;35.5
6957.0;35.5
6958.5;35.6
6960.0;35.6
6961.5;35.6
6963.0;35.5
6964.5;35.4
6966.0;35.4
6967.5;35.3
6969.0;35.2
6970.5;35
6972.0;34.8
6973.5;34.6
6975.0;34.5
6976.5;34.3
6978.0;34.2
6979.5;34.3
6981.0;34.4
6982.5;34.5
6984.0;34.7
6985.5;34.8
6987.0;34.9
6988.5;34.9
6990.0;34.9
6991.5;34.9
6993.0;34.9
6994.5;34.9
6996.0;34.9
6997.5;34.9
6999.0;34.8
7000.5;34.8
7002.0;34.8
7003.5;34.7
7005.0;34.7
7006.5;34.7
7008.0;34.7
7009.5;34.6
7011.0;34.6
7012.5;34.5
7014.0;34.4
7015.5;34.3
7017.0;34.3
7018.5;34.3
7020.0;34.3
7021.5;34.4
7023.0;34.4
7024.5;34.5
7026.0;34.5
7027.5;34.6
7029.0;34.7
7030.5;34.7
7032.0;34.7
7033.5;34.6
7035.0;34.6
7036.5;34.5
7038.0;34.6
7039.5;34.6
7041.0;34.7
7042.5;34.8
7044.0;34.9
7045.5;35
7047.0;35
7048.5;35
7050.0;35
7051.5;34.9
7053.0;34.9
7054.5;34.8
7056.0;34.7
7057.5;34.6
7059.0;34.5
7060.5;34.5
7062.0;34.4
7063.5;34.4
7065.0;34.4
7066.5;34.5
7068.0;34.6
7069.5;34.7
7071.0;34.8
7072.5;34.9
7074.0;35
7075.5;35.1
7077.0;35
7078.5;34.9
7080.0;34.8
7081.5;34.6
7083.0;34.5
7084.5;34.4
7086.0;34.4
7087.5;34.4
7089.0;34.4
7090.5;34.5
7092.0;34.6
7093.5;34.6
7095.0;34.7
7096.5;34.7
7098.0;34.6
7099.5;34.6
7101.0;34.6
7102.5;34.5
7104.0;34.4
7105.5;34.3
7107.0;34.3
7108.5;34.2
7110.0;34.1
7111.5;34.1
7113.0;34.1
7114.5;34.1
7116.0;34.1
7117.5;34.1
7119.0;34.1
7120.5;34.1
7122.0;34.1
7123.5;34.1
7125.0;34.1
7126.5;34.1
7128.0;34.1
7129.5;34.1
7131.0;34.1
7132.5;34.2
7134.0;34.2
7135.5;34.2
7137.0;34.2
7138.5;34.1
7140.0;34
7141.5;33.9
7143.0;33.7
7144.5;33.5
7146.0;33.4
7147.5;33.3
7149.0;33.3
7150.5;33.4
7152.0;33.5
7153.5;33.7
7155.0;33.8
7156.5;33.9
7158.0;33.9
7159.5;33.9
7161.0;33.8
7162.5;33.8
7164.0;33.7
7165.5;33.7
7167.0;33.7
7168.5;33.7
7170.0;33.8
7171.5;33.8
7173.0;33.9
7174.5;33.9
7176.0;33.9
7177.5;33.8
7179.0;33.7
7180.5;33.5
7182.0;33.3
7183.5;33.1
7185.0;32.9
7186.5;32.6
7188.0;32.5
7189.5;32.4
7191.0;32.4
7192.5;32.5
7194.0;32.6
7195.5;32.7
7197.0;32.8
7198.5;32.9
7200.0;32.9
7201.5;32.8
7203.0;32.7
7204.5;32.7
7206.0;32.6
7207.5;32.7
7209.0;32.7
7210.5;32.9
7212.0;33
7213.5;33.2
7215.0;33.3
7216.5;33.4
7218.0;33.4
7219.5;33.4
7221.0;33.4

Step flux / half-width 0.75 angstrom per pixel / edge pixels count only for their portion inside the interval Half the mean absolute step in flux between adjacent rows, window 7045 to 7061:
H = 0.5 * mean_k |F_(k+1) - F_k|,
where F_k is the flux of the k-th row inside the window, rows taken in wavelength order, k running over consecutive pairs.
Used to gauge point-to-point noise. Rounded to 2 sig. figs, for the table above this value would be 0.025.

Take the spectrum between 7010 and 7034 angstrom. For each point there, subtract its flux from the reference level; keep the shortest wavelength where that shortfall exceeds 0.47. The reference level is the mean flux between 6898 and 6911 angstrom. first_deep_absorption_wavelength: 7011.0 angstrom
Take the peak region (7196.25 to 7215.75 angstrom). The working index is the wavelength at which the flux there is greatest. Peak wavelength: 7215.0 angstrom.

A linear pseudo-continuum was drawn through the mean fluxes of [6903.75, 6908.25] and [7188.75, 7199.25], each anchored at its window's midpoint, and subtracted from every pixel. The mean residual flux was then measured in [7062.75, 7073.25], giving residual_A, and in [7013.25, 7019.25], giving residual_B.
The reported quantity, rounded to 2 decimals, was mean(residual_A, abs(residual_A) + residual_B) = 0.78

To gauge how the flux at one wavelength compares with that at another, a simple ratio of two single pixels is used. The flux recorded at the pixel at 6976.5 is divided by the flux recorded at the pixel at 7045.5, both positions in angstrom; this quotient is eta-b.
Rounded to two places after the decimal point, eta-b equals 0.98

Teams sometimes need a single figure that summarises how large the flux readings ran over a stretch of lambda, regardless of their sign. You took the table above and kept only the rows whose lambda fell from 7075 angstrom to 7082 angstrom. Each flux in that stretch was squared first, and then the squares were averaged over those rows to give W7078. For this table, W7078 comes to 1217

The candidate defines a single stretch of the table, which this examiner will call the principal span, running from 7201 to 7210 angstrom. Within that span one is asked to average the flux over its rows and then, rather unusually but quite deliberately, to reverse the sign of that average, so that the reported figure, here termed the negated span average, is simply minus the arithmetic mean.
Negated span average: -32.7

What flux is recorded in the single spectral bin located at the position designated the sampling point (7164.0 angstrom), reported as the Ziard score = 33.7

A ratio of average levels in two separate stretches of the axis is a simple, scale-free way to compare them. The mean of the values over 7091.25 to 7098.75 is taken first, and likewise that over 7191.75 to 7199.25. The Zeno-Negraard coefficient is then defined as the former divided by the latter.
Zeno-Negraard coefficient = 1.06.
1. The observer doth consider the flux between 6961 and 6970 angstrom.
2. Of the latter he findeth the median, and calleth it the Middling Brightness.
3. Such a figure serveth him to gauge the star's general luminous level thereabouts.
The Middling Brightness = 35.4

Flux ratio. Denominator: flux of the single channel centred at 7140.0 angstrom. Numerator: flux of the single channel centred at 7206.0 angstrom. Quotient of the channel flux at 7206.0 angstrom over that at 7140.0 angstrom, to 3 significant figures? 0.959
